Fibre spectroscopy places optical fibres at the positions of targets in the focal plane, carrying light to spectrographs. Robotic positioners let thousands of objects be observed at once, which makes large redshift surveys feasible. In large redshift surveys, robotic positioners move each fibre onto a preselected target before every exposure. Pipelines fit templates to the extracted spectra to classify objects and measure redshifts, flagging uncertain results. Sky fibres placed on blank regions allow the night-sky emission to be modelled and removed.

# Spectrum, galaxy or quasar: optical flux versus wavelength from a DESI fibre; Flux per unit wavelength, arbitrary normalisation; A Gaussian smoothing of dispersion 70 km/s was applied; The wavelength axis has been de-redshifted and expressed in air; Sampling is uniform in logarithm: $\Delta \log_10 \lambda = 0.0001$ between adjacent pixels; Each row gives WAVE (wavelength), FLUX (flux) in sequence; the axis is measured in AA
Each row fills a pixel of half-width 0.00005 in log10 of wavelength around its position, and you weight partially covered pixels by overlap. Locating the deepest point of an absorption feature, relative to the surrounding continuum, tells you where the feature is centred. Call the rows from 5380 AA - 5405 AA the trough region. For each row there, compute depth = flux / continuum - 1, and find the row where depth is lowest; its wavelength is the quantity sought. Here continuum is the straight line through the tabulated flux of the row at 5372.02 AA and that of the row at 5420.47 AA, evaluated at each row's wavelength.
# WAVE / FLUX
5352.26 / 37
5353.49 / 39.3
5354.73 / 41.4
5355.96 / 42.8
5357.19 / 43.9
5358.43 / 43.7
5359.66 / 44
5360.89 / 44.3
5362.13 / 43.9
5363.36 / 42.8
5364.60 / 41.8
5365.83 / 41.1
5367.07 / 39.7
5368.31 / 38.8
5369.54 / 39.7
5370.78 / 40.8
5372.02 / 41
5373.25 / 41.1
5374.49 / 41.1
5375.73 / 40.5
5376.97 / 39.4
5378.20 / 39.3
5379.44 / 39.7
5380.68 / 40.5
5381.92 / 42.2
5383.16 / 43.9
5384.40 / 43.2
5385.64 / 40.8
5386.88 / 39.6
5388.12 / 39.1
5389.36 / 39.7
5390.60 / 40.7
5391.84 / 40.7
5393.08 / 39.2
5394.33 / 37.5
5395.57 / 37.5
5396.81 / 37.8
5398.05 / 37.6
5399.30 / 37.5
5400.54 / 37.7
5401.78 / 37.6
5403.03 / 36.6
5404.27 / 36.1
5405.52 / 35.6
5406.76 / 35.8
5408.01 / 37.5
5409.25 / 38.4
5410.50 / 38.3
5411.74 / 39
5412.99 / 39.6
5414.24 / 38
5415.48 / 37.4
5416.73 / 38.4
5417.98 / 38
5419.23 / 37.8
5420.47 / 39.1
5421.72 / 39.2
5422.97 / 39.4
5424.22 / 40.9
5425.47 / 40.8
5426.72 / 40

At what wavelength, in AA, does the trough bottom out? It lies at 5404.27 AA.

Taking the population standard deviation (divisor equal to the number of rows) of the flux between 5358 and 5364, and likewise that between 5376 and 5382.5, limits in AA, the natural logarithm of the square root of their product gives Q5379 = -0.30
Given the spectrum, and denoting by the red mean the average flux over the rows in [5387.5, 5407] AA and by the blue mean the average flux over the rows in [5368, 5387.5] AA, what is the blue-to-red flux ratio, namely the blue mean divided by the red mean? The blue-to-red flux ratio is 1.07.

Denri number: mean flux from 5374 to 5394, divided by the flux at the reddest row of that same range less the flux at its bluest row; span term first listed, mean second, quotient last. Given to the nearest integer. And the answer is -21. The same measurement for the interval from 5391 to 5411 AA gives -16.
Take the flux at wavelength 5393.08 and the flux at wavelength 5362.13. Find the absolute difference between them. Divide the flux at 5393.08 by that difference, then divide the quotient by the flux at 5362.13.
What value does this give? 0.2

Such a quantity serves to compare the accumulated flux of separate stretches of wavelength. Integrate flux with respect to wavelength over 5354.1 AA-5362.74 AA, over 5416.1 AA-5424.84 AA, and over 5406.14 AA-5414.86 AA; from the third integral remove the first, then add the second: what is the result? 298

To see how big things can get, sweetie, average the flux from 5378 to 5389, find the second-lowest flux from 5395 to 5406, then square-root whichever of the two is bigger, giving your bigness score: 6.40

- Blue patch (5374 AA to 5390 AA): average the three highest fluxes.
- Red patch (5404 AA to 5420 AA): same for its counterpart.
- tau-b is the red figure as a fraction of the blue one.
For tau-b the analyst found 0.905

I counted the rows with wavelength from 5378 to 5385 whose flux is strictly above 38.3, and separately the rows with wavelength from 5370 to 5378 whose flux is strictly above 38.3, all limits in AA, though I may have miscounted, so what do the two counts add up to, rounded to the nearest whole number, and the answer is 12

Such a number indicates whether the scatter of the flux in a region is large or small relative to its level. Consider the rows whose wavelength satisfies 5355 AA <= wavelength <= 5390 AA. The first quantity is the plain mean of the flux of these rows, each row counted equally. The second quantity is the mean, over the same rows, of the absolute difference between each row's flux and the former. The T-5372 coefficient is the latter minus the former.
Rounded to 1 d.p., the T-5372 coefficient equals -39.8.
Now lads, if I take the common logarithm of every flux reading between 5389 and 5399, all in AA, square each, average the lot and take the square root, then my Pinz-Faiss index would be 1.59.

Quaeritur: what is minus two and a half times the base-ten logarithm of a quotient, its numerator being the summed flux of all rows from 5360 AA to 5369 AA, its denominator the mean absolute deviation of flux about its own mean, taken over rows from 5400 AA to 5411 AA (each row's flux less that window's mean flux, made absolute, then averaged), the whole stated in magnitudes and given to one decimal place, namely -6.2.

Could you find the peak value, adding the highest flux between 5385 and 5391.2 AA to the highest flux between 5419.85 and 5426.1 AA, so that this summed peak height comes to 82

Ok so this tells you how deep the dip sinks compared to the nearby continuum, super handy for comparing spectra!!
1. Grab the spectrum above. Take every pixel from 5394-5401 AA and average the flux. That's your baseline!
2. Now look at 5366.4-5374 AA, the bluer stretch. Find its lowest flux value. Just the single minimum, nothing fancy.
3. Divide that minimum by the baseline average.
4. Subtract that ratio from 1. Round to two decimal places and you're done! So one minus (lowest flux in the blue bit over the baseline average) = -0.03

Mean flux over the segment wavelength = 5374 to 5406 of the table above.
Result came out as 39.3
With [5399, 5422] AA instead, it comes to 37.8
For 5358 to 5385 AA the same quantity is 41.5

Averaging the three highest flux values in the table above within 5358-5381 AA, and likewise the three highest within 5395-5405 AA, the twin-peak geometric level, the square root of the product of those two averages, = 40.8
